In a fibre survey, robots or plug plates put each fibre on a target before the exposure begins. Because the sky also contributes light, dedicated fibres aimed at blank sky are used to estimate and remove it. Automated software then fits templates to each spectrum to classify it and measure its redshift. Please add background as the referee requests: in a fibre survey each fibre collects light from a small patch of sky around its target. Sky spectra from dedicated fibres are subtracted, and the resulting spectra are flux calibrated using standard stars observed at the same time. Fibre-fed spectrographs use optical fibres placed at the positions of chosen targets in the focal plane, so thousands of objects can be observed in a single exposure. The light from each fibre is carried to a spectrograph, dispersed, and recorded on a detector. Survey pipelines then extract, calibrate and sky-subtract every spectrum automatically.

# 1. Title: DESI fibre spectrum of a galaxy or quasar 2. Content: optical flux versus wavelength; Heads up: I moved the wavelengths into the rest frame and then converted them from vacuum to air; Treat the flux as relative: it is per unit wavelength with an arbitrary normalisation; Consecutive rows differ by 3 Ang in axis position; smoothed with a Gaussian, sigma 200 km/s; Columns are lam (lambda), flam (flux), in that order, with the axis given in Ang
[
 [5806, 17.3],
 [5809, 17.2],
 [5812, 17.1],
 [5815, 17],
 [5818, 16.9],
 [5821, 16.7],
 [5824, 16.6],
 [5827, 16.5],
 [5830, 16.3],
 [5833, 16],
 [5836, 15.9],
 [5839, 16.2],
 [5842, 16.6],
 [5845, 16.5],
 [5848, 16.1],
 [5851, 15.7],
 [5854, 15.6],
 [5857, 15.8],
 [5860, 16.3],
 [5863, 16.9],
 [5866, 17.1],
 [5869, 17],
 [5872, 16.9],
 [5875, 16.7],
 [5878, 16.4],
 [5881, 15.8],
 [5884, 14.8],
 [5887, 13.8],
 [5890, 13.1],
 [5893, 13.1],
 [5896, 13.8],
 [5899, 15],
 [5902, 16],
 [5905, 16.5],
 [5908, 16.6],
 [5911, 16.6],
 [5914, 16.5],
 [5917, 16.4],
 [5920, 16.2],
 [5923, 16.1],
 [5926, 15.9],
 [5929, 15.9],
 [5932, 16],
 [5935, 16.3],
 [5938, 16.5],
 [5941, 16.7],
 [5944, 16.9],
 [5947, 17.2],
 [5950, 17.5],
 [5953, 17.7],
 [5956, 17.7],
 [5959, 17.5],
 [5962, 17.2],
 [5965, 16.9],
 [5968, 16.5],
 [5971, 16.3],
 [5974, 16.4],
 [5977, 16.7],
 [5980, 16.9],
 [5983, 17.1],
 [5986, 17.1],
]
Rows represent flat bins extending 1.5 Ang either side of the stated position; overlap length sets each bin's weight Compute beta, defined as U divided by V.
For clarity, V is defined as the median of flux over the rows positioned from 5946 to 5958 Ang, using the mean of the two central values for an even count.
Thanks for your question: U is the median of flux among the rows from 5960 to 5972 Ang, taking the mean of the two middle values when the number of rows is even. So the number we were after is 0.95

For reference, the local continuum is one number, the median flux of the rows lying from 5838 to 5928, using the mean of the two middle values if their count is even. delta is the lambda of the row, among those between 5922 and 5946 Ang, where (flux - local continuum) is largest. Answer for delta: 5944 Ang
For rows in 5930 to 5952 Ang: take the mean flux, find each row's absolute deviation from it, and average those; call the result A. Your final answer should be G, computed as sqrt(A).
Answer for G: 0.64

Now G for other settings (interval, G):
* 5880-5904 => 0.99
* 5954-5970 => 0.61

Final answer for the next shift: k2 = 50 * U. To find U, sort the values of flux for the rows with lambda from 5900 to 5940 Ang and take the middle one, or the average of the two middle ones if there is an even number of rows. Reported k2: 815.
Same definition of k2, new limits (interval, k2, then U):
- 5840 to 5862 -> 805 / 16.1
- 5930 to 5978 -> 840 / 16.8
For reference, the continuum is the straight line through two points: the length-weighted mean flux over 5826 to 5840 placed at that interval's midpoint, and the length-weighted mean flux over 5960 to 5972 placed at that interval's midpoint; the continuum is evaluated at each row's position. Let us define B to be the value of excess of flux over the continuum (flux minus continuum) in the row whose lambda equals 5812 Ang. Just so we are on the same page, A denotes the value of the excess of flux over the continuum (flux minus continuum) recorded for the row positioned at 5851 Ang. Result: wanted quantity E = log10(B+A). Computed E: -0.3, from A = -0.6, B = 1.0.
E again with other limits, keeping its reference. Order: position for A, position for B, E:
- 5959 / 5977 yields -0.2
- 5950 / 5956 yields 0.2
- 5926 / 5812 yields -0.5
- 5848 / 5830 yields -2.0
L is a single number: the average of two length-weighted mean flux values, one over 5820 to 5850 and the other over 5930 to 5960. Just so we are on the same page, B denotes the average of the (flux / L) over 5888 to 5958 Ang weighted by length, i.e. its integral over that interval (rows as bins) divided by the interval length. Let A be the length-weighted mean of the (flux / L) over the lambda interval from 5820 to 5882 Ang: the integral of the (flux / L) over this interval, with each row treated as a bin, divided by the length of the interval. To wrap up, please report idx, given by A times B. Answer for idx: 0.95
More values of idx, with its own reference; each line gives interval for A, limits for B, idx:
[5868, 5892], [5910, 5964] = 0.93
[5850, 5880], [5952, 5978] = 1.01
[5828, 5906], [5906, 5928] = 0.93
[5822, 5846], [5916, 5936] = 0.95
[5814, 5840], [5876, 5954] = 0.94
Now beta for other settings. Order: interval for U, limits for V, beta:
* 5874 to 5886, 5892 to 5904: 1.12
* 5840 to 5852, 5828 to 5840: 1.01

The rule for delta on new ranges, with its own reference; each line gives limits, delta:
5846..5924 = 5866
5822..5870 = 5866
